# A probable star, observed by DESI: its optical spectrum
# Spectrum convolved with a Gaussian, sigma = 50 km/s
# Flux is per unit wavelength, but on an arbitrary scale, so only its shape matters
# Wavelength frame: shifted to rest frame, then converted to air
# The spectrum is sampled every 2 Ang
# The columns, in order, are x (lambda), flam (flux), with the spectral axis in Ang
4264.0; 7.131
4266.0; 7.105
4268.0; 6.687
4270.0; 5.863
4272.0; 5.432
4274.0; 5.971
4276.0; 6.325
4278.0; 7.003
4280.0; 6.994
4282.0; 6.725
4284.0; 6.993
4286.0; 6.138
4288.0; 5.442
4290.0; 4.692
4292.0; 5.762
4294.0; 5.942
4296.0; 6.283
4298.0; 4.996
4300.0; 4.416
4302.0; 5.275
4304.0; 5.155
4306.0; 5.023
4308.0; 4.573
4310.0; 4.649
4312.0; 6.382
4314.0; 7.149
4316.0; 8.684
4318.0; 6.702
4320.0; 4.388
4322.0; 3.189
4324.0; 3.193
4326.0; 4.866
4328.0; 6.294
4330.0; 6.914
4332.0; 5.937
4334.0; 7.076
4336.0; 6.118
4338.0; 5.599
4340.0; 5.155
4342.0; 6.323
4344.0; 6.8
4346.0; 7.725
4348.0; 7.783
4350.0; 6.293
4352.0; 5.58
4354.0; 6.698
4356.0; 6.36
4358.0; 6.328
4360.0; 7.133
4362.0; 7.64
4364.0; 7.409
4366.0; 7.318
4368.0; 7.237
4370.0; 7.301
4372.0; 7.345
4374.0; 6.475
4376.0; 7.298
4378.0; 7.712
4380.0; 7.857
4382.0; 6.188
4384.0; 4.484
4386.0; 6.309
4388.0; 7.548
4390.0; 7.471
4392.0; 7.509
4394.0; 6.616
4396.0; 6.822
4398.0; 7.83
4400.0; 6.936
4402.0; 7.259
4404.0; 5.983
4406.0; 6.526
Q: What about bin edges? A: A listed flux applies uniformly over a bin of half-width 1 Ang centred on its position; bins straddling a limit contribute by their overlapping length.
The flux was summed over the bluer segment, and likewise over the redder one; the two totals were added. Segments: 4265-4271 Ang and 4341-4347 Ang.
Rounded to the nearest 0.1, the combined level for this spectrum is 40.5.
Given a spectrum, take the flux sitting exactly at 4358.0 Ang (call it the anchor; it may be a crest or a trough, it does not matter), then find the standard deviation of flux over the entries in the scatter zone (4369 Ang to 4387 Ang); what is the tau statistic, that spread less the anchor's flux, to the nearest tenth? -5.3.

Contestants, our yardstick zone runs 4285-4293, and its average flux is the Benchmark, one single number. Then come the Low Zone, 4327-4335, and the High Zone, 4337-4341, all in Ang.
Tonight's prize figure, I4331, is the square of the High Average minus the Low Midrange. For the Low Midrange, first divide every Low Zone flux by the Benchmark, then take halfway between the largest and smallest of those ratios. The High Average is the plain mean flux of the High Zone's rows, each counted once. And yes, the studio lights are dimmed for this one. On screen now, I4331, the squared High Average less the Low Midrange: 28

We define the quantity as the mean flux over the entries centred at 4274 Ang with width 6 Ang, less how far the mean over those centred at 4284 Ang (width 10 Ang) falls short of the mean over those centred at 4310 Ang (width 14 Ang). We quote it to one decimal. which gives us 6.4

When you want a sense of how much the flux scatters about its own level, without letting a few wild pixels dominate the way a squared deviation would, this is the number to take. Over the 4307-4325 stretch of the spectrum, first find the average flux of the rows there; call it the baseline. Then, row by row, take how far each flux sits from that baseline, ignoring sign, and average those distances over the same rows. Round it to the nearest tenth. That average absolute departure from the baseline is 1.6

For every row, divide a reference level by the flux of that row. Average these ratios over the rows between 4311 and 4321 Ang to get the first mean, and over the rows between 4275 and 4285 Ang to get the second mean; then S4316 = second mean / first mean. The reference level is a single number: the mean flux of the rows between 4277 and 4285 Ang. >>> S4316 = 0.93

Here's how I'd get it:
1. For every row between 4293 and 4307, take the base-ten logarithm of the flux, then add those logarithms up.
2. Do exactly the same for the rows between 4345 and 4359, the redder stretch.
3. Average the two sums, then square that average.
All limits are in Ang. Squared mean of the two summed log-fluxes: 29.2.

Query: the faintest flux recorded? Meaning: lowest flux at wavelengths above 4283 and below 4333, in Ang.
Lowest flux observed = 3.189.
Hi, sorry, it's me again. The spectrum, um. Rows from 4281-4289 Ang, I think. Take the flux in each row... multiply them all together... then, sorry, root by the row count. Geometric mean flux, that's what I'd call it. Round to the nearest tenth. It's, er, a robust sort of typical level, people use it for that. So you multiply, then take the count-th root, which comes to 6.3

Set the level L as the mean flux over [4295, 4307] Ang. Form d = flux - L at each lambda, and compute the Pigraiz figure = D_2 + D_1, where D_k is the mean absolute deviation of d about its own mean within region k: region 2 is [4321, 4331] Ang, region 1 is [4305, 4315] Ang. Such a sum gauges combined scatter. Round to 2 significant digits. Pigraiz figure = 2.3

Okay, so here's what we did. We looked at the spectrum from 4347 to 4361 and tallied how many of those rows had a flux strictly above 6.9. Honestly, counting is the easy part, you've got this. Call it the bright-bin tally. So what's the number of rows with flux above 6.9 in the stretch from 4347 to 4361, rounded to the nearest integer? 2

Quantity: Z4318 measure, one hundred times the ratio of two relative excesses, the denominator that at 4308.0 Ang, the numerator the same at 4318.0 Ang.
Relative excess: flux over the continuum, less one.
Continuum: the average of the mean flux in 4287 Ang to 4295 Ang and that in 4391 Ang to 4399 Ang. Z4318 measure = -21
